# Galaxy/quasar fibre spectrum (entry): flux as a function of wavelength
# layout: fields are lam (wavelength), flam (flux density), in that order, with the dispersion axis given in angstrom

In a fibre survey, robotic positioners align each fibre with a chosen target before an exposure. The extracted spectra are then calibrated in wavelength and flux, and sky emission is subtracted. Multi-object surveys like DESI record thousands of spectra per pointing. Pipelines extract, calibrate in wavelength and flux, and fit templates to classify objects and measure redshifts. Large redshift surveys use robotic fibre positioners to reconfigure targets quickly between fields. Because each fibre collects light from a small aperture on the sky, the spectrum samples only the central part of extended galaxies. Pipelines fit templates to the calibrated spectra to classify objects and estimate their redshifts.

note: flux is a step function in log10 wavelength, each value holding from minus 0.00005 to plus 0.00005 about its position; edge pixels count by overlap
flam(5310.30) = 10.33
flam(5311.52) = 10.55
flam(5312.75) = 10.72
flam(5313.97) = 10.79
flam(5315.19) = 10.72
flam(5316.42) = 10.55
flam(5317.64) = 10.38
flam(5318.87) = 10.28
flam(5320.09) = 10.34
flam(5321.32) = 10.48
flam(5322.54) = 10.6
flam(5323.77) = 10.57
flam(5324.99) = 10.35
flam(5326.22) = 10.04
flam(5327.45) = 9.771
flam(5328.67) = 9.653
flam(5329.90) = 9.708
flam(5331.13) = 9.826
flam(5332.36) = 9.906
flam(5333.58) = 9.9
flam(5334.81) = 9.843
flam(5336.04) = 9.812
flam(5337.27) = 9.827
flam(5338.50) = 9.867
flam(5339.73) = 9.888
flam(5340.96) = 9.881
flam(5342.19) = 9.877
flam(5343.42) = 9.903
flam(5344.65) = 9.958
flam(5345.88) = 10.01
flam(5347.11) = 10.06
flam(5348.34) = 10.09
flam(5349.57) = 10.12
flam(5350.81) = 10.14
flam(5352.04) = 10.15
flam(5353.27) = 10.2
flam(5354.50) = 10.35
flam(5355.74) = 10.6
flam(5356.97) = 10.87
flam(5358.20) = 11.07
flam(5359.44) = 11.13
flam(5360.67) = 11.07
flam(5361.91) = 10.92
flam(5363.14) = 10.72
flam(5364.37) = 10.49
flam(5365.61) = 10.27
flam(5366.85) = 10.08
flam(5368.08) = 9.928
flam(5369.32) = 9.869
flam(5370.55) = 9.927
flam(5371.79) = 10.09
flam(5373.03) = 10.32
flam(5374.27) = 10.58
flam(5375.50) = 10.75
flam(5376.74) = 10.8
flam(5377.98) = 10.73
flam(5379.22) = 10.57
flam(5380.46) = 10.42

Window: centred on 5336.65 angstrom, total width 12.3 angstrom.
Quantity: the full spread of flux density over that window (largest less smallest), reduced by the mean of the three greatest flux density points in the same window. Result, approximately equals -9.8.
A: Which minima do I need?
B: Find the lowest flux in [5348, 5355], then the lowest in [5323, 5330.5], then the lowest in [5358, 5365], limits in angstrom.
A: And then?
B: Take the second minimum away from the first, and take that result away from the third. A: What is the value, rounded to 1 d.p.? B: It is 10.1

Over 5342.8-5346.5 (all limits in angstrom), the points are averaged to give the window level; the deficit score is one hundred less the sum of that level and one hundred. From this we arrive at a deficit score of -10.0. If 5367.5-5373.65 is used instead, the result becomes -10.0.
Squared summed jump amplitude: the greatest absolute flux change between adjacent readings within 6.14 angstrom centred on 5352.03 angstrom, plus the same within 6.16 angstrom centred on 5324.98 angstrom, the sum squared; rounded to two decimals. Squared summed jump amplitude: 0.21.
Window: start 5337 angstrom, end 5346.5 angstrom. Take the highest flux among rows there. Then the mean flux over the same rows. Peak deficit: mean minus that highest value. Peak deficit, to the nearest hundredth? -0.11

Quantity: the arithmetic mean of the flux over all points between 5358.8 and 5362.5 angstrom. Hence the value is 11.0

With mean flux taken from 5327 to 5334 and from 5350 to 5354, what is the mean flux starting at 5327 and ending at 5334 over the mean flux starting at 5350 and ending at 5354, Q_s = 0.964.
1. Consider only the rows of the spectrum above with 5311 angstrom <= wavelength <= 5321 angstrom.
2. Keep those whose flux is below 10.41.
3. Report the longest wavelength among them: 5320.09 angstrom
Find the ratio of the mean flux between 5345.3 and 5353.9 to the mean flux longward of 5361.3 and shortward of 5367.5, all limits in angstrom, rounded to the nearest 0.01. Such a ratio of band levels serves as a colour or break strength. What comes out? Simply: 0.96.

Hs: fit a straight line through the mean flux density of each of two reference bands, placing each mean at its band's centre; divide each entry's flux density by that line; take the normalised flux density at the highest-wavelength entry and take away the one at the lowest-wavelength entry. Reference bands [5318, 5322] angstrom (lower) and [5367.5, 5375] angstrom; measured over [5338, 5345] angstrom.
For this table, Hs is 0.012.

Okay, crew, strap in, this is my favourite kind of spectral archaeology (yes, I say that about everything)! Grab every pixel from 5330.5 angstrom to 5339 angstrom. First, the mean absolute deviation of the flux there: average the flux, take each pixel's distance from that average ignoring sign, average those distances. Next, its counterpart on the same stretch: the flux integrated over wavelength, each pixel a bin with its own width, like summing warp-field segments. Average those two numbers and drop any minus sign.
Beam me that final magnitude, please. 42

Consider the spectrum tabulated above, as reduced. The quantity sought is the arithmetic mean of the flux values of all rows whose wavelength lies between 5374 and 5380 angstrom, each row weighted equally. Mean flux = 10.69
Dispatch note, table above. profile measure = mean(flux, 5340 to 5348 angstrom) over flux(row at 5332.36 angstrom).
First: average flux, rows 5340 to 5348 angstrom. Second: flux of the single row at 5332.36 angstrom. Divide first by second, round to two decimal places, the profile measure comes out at 1.00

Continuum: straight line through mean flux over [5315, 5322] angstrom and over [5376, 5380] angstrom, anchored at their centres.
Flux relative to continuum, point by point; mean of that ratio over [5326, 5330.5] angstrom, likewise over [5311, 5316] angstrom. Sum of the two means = 1.957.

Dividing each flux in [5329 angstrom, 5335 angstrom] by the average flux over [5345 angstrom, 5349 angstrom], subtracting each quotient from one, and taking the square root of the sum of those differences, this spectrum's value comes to 0.33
